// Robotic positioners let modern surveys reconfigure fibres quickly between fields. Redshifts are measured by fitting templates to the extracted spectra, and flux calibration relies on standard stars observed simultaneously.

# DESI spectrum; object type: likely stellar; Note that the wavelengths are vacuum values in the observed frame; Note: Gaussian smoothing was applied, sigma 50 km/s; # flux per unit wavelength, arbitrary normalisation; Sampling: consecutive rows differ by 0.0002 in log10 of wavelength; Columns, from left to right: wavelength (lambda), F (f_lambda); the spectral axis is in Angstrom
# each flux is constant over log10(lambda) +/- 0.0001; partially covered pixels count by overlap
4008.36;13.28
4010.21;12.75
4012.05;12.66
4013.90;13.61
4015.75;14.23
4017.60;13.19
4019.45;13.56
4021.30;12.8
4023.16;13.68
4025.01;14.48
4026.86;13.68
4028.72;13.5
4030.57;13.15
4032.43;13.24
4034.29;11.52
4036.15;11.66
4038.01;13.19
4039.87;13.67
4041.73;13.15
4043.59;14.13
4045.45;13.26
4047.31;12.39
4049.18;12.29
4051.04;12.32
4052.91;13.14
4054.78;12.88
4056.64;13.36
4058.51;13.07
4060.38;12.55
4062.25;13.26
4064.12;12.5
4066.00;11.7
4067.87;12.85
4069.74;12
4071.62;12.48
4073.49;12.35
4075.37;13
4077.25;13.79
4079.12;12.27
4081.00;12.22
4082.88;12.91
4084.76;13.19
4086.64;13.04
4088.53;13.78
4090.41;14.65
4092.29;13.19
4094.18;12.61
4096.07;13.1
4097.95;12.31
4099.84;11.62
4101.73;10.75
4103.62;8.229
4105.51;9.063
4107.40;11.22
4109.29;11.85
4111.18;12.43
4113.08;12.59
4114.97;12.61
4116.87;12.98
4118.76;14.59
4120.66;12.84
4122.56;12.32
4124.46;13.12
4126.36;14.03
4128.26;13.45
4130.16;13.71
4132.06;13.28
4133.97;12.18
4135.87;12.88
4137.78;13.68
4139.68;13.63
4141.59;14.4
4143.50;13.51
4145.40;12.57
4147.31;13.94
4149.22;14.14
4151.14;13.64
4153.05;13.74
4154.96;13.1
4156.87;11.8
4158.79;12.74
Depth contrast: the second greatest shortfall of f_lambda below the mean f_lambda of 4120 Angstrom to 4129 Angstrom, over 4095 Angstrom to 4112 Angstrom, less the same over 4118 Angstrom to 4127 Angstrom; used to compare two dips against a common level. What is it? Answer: 3.8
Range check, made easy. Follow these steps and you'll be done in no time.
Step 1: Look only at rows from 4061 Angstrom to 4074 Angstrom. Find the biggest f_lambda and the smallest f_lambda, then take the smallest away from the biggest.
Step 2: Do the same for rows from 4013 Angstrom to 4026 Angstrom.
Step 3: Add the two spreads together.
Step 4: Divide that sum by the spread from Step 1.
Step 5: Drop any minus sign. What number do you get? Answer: 2.08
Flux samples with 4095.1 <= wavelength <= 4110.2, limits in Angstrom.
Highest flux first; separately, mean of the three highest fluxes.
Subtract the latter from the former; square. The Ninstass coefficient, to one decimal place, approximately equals 0.5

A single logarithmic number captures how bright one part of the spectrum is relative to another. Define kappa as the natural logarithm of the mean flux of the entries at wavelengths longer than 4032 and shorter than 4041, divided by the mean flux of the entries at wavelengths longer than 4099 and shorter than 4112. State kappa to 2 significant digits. 0.16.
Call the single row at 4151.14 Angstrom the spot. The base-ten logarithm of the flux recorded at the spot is 1.13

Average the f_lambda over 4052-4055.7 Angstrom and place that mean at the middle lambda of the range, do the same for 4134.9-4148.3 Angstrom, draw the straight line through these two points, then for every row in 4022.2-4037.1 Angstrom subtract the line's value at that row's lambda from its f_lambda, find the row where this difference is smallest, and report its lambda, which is 4034.29 Angstrom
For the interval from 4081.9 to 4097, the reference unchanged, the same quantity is 4094.18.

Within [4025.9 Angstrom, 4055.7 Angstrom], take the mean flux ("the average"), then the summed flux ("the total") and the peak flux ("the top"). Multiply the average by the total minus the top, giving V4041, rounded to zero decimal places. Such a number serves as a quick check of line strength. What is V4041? 2500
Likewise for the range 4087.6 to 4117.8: 2151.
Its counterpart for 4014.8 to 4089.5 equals 6557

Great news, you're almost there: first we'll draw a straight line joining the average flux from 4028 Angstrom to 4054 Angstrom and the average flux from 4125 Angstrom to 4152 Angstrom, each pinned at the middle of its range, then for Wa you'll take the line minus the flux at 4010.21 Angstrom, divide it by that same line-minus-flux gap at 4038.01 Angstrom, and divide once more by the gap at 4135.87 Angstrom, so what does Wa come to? 0.2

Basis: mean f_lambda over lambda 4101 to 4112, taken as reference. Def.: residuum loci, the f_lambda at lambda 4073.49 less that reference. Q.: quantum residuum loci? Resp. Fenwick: 1.8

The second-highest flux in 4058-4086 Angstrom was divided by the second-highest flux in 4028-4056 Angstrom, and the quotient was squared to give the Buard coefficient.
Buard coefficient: 0.94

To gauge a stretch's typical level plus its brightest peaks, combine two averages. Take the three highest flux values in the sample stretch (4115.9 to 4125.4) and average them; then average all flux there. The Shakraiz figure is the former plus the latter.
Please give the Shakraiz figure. 26.7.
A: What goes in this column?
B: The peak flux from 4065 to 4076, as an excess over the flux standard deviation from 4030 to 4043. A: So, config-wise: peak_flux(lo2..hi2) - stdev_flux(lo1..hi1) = 12.2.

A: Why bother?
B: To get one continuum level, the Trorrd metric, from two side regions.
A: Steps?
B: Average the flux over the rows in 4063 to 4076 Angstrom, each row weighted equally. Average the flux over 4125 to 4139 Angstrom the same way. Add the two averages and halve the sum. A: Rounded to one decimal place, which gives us 12.9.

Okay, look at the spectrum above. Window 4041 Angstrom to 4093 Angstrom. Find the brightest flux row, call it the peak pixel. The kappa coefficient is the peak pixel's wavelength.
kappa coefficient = 4090.41 Angstrom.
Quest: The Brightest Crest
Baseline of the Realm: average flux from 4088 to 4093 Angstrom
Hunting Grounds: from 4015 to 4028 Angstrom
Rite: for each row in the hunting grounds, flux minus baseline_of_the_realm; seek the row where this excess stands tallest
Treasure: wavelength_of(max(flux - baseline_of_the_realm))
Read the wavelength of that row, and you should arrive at 4025.01 Angstrom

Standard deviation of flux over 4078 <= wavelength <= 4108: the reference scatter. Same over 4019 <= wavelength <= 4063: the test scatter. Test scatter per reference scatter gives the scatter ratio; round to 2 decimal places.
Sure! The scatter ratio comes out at 0.42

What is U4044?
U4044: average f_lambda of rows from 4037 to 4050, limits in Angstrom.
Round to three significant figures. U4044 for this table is 13.2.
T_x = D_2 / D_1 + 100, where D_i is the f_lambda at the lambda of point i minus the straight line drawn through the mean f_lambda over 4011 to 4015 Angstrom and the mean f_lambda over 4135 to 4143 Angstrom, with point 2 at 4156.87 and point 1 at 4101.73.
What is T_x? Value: 101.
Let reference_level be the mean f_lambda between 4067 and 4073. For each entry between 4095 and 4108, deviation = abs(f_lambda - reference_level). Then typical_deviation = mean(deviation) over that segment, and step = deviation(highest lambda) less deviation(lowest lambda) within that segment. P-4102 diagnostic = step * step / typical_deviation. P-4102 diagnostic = 0.2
